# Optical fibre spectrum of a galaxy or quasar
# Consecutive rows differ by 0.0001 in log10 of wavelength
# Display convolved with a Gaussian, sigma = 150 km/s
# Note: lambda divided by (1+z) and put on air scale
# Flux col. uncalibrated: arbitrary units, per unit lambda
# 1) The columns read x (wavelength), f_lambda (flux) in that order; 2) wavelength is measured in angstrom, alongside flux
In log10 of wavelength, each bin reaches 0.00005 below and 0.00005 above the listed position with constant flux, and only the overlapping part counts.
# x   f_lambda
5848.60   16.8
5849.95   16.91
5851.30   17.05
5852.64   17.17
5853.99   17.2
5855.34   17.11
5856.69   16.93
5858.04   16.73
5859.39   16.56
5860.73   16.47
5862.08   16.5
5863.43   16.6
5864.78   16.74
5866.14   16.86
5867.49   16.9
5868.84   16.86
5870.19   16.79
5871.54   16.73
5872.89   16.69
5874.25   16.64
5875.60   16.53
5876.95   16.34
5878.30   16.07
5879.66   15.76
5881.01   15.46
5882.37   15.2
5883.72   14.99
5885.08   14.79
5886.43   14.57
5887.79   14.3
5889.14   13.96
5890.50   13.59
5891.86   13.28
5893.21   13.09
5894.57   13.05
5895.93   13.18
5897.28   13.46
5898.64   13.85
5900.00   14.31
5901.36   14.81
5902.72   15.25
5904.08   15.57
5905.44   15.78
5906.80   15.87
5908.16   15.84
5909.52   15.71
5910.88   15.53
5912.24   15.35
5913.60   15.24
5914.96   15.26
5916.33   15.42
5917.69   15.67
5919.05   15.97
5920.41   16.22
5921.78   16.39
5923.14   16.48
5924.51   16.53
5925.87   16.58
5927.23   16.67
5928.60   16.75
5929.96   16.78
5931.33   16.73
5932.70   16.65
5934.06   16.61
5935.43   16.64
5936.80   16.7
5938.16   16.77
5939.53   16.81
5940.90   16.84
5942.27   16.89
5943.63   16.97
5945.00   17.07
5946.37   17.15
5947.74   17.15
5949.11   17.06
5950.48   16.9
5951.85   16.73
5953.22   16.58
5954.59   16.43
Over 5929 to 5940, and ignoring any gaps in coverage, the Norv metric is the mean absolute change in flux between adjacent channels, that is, 0.053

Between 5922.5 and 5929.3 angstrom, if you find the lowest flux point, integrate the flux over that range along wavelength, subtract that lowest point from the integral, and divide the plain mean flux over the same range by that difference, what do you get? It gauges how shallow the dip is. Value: 0.172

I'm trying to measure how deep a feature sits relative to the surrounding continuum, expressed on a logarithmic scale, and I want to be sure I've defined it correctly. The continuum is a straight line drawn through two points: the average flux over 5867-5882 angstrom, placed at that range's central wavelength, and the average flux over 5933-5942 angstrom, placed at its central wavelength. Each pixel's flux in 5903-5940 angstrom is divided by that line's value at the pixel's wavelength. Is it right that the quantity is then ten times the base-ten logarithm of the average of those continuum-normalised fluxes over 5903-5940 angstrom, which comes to -0.13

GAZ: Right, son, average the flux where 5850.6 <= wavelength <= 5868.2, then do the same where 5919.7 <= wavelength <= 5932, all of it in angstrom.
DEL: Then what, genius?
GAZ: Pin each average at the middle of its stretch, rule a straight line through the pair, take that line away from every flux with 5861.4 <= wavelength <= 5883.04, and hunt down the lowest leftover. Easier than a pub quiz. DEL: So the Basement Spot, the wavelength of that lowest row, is 5882.37 angstrom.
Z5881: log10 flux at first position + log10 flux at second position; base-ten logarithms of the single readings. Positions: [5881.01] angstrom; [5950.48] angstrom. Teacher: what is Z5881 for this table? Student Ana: 2.42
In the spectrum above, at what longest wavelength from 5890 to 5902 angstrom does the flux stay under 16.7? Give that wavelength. 5901.36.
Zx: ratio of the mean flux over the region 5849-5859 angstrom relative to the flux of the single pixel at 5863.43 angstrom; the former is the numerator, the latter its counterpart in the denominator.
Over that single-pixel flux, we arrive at 1.02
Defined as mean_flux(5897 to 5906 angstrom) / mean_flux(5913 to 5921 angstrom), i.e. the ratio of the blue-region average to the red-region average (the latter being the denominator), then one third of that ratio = 0.31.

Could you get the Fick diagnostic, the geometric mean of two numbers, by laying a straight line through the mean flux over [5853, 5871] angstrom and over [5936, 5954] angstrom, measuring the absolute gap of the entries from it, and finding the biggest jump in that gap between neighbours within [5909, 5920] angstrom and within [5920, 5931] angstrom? 0.22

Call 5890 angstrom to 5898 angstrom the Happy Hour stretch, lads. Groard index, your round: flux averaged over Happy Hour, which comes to 13.28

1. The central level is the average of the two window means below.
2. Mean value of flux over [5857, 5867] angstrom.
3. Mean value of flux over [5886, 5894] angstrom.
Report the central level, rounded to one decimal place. 15.2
